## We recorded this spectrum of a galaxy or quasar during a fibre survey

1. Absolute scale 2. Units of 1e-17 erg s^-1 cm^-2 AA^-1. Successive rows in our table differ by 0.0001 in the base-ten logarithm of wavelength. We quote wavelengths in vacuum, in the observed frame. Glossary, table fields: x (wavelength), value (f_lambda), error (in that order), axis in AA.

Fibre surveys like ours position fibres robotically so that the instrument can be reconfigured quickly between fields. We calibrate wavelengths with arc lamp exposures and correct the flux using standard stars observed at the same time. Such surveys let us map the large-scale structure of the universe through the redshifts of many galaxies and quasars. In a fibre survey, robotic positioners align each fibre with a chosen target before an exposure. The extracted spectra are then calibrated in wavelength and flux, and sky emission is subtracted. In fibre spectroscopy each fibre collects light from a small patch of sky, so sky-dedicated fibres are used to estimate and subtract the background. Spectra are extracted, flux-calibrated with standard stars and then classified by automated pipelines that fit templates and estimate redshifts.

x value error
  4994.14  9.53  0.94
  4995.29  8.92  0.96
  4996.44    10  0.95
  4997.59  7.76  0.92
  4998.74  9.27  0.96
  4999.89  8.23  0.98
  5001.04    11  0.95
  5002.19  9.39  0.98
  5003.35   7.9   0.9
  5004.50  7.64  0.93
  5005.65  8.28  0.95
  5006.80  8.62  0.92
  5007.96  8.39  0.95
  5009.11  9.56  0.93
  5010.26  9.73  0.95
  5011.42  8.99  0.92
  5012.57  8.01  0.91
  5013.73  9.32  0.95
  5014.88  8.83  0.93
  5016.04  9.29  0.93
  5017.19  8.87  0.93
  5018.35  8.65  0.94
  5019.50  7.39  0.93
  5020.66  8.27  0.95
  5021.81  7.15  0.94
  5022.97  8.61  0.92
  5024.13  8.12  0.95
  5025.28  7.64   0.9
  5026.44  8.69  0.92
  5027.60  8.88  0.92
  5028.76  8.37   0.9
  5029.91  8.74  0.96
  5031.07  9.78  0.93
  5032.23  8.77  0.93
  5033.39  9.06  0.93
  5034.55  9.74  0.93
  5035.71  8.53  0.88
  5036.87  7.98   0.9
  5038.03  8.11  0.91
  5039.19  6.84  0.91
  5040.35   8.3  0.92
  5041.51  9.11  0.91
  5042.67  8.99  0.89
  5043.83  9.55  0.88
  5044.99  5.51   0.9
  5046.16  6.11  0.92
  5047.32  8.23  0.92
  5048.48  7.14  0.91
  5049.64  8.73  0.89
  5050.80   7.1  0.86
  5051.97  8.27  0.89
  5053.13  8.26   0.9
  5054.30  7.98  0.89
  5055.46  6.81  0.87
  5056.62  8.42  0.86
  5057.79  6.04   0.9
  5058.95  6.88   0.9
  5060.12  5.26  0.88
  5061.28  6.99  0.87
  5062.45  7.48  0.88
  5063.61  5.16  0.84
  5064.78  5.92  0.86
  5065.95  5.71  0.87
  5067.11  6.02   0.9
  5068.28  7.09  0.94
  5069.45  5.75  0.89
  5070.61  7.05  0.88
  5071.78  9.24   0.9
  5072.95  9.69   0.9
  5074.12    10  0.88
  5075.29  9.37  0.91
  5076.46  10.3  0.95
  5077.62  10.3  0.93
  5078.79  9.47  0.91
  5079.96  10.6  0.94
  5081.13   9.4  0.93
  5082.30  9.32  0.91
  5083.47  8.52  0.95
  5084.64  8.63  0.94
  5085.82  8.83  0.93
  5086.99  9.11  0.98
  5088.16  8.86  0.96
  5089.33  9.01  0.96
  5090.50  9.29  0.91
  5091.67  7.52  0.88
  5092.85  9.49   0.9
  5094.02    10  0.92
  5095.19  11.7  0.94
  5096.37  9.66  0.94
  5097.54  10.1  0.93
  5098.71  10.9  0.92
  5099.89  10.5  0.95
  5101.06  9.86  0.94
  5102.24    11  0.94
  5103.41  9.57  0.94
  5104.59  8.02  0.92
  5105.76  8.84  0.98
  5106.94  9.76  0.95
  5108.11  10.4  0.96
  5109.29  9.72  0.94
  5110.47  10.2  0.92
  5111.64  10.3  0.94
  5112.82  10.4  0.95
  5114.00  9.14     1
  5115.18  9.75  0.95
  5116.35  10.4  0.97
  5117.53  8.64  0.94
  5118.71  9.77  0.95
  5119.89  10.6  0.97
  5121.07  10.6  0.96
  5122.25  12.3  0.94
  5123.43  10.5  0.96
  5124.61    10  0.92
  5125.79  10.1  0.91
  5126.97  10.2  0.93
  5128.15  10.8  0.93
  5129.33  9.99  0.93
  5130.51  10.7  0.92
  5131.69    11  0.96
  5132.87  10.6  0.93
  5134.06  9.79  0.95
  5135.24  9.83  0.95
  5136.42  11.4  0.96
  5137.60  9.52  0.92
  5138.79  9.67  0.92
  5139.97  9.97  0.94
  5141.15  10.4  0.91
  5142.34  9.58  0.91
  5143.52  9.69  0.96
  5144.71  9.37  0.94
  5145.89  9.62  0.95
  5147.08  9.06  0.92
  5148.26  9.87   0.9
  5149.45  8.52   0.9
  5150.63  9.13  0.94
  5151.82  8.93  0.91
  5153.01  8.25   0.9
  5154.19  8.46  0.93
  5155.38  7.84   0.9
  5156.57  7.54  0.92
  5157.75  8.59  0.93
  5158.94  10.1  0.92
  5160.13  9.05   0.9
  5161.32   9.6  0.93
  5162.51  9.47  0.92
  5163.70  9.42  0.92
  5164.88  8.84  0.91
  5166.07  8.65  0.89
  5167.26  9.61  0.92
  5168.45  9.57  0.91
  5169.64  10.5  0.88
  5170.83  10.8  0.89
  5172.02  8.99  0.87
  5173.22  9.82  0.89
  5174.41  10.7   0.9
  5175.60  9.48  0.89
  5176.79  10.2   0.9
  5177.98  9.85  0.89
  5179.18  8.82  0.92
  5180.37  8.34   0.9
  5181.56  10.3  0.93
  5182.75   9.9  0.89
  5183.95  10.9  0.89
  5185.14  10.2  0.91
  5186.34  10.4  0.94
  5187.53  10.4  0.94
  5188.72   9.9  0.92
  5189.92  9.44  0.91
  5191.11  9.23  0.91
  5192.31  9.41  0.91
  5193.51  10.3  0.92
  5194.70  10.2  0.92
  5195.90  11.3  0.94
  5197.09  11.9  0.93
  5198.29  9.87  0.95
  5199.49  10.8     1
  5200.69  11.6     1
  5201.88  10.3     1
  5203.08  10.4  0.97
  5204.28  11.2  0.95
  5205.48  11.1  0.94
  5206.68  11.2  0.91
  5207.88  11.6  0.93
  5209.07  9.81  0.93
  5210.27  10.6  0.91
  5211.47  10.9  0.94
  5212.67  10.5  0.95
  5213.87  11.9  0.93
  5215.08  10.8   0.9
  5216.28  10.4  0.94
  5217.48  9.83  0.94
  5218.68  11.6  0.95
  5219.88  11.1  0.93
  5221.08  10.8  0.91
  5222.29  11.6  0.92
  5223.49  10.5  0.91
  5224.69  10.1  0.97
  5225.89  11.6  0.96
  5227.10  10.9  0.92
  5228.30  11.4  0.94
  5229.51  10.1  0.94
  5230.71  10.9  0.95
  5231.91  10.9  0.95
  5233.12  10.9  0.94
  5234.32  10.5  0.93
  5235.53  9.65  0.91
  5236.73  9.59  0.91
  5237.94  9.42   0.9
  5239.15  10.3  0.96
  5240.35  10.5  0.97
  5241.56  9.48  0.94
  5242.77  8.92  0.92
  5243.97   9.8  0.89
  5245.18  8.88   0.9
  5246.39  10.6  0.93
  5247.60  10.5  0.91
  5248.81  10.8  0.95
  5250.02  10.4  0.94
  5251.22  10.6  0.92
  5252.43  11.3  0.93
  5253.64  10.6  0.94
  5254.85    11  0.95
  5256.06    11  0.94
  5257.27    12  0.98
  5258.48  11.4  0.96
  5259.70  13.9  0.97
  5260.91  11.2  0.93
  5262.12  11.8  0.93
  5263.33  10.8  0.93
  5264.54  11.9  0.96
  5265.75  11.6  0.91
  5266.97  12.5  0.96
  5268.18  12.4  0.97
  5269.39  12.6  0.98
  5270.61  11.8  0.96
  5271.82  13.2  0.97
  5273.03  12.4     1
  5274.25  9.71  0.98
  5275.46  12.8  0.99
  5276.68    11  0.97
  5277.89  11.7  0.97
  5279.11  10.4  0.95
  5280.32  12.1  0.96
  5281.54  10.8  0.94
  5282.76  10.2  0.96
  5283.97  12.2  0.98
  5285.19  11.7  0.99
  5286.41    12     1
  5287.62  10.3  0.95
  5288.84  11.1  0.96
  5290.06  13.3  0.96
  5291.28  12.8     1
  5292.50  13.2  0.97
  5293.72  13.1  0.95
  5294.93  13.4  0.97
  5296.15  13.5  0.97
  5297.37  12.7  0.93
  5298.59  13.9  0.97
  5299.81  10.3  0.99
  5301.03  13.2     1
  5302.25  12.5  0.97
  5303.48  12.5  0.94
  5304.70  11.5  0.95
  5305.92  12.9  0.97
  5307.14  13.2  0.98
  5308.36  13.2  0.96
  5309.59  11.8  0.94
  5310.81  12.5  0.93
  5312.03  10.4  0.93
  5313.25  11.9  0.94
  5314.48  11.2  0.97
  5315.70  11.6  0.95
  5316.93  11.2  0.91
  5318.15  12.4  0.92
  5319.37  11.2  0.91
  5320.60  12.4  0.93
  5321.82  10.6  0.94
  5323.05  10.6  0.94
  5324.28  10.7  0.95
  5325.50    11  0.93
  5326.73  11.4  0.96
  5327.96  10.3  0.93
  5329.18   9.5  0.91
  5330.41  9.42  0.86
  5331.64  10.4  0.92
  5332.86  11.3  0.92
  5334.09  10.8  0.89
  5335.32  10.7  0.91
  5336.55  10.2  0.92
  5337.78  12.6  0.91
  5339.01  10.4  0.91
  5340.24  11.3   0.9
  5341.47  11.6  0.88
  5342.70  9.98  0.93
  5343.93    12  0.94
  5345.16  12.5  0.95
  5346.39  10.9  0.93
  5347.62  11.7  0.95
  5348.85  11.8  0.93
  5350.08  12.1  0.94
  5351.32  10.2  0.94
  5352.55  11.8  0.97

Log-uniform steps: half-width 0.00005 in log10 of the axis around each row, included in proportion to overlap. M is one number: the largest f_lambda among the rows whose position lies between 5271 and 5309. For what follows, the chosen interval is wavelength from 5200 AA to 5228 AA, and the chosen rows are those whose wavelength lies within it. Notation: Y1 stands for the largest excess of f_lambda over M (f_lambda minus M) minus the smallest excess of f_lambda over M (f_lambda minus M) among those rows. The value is 2.1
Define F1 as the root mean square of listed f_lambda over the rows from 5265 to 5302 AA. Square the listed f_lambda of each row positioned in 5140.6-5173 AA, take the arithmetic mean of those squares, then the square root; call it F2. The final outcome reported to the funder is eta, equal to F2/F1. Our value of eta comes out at 0.77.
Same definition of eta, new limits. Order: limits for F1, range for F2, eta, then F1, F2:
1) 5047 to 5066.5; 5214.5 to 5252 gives 1.46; 7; 10.5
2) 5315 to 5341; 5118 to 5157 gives 0.90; 11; 9.9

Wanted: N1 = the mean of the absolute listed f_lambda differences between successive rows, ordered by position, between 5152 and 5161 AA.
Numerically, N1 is 0.79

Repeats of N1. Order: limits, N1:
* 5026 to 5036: 0.66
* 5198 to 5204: 0.78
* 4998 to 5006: 1.30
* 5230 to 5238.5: 0.25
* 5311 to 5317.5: 0.75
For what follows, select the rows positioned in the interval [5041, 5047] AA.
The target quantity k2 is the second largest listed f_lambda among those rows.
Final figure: 9.11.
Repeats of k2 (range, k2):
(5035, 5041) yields 8.3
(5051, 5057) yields 8.27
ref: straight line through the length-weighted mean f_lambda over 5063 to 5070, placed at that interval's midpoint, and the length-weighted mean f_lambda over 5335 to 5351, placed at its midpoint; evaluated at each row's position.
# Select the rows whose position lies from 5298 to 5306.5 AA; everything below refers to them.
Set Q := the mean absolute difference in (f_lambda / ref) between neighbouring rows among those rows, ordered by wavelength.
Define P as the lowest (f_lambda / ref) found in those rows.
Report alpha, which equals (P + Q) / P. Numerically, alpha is 1.16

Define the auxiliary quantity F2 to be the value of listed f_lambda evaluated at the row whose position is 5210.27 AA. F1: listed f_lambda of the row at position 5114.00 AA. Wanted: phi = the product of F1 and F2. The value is 97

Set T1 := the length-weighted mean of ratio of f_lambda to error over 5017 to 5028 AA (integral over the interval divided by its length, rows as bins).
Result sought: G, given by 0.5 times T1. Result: 4.41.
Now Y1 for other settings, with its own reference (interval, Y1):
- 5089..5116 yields 4.2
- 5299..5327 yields 2.9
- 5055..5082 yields 5.4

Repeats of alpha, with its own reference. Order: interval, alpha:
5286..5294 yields 1.09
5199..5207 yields 1.05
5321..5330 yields 1.05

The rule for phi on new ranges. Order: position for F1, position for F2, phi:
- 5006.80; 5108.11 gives 90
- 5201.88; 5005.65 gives 85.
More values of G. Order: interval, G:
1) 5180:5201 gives 5.52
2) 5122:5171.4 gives 5.23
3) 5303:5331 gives 6.11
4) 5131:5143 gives 5.44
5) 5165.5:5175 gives 5.50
